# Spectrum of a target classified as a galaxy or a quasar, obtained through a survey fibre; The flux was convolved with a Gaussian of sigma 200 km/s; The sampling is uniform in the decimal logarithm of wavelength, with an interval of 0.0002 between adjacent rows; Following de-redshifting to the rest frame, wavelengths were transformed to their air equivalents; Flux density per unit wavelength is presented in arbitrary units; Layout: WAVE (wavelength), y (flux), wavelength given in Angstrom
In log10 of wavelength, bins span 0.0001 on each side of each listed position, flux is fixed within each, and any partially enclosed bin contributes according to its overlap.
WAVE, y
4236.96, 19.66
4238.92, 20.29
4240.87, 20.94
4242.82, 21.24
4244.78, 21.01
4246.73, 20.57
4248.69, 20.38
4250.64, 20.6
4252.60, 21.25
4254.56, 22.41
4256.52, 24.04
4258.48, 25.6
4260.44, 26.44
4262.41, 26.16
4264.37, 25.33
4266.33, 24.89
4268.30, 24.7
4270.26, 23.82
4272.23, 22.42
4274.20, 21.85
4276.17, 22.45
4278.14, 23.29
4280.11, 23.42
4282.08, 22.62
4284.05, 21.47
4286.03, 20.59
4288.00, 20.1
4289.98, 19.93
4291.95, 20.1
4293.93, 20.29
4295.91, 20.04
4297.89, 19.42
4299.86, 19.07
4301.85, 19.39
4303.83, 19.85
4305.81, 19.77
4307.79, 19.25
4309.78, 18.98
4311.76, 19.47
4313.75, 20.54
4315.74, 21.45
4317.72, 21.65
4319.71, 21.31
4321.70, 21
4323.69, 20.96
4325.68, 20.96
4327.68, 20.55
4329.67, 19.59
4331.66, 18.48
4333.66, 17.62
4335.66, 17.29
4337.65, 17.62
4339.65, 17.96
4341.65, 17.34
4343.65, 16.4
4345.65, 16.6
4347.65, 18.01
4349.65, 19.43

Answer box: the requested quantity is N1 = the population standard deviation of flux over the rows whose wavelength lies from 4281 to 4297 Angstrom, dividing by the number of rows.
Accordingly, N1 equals 0.88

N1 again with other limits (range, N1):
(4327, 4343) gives 1.10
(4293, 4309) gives 0.39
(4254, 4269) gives 1.20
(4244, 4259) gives 1.78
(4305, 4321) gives 1.00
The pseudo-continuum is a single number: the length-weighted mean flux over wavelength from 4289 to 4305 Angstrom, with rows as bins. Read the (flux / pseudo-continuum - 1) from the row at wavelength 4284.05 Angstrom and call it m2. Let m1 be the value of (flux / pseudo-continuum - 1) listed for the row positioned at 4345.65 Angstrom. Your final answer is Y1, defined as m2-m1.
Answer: 0.2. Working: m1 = -0.16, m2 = 0.09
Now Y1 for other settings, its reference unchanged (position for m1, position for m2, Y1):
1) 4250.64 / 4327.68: 0.0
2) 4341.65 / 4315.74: 0.2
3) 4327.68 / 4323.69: 0.0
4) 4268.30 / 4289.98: -0.2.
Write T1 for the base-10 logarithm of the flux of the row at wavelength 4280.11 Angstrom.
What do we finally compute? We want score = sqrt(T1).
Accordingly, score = 1.17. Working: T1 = 1.37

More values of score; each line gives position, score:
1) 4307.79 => 1.13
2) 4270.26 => 1.17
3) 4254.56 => 1.16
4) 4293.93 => 1.14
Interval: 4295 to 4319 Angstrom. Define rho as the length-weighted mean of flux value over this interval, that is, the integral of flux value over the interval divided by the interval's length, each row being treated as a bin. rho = 19.9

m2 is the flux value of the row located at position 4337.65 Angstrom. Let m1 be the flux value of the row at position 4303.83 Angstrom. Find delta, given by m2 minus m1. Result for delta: -2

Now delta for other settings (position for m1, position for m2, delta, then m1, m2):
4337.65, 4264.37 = 8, 17.62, 25.33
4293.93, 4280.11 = 3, 20.29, 23.42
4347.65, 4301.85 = 1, 18.01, 19.39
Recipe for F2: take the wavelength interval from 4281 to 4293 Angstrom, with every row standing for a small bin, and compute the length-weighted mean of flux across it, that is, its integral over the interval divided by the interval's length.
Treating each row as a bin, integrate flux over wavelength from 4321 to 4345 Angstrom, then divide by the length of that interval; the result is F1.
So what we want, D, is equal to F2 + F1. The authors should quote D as 39.6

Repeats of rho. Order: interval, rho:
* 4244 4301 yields 22.2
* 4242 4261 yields 22.3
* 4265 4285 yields 23.1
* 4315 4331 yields 20.9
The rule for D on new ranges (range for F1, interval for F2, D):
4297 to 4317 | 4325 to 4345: 38.1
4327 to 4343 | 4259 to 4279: 42.4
